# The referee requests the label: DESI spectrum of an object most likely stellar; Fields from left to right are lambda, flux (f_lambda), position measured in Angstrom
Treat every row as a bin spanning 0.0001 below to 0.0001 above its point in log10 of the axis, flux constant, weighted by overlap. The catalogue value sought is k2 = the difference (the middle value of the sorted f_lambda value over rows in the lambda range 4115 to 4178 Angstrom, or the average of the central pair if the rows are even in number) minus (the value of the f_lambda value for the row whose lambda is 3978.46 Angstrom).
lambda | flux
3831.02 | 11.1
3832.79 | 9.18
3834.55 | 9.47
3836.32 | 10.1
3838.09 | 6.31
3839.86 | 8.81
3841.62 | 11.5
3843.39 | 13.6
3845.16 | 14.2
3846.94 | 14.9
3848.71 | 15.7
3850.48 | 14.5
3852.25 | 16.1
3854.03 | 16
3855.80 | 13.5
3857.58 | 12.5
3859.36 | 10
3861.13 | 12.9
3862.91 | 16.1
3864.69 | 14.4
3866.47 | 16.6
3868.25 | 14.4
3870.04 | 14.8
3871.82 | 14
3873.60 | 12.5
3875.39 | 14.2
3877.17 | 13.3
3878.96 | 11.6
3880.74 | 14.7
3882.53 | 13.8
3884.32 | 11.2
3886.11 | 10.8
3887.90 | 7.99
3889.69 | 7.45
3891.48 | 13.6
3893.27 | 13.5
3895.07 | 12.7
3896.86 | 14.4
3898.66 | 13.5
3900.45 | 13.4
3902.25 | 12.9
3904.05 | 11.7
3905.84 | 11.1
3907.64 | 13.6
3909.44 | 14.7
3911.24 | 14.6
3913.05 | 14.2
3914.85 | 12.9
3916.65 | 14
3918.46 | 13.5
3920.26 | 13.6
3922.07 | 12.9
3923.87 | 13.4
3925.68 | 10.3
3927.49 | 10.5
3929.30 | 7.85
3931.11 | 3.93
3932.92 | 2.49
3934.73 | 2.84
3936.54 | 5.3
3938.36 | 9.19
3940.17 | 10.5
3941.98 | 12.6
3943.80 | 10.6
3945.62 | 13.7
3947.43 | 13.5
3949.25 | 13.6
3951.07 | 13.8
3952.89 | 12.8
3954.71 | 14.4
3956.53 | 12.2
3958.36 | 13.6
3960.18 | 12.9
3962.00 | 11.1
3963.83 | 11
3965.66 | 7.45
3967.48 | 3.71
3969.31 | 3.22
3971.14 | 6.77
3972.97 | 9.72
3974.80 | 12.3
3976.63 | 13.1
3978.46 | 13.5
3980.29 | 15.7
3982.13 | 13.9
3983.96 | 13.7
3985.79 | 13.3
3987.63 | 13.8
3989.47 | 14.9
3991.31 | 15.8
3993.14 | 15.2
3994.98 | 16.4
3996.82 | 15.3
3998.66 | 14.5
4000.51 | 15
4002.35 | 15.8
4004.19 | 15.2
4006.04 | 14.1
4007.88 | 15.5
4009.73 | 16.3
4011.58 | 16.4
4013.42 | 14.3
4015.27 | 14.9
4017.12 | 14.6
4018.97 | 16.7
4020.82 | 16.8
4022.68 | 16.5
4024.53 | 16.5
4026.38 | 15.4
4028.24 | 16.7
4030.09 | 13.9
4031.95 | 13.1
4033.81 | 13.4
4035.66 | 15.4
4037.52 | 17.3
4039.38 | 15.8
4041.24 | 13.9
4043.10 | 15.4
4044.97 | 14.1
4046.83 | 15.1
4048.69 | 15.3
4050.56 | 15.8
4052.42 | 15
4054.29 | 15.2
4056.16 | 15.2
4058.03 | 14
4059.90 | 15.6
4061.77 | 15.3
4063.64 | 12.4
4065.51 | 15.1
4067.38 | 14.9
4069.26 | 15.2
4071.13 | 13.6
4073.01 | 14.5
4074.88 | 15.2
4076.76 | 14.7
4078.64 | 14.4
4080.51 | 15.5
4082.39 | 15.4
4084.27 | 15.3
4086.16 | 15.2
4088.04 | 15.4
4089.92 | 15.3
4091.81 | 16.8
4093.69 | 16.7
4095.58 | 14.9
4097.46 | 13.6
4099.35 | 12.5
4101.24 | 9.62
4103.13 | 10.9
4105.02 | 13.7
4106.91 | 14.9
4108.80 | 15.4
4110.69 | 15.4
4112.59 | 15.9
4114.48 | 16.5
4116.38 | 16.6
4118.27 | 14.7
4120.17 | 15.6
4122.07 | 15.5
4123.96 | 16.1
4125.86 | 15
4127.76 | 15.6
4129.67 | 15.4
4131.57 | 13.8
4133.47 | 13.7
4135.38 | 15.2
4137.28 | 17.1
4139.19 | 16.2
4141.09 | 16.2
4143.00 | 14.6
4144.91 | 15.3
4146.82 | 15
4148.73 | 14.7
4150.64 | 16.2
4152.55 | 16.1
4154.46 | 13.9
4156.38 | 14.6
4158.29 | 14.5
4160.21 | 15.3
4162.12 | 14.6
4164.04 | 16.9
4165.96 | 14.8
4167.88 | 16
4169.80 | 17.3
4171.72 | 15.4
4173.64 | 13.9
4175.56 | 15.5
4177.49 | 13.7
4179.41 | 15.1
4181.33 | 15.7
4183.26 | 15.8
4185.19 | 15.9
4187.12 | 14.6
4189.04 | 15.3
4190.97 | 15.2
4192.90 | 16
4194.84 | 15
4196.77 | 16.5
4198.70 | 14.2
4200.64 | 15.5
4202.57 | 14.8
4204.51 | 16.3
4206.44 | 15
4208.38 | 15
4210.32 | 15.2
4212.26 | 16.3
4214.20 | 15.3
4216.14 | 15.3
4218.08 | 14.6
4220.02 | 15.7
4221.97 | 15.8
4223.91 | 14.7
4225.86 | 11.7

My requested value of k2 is 1.8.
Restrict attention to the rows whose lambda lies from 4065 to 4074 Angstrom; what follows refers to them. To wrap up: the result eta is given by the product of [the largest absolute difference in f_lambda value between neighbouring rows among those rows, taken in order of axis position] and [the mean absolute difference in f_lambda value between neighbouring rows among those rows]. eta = 1.2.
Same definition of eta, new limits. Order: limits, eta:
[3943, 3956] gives 3.2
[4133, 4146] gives 2.1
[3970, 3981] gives 5.3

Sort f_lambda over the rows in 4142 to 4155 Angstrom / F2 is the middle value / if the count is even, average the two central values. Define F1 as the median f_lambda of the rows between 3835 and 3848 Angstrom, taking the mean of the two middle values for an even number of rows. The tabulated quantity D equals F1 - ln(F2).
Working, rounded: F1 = 11.5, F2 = 15.0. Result 8.8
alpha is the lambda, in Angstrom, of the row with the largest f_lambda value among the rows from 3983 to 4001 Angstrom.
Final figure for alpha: 3994.98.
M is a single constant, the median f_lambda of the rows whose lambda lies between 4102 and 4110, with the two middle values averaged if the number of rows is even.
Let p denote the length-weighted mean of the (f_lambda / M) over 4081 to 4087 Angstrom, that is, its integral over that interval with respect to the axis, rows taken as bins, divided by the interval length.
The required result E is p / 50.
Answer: 0.0214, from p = 1.07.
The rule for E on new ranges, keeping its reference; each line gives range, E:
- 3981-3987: 0.0192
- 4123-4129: 0.0218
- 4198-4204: 0.0209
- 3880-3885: 0.0186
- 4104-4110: 0.0205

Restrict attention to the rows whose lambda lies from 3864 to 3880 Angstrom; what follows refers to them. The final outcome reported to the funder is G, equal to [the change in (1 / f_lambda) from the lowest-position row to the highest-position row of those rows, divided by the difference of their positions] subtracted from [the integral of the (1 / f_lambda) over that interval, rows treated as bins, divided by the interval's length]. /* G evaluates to 0.071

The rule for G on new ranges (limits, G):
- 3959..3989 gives 0.112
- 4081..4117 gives 0.069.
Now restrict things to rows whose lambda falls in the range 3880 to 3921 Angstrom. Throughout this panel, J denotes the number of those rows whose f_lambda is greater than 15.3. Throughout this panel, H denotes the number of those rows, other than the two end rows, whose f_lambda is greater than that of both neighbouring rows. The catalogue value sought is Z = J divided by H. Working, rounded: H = 4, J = 0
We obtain 0.00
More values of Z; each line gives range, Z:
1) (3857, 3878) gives 0.50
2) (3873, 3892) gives 0.00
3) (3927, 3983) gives 0.17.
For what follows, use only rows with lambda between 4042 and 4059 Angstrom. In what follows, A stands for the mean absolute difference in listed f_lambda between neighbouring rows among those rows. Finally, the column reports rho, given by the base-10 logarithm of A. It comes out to -0.2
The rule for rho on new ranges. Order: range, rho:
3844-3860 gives 0.1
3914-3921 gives -0.2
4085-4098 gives -0.1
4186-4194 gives -0.3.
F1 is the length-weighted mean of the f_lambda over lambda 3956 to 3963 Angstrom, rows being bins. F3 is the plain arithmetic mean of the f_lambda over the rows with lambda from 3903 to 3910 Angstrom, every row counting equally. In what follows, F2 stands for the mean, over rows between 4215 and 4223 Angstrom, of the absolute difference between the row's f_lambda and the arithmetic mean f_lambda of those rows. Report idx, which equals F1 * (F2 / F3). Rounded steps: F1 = 12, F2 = 0.4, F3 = 12.8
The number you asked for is 0.4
